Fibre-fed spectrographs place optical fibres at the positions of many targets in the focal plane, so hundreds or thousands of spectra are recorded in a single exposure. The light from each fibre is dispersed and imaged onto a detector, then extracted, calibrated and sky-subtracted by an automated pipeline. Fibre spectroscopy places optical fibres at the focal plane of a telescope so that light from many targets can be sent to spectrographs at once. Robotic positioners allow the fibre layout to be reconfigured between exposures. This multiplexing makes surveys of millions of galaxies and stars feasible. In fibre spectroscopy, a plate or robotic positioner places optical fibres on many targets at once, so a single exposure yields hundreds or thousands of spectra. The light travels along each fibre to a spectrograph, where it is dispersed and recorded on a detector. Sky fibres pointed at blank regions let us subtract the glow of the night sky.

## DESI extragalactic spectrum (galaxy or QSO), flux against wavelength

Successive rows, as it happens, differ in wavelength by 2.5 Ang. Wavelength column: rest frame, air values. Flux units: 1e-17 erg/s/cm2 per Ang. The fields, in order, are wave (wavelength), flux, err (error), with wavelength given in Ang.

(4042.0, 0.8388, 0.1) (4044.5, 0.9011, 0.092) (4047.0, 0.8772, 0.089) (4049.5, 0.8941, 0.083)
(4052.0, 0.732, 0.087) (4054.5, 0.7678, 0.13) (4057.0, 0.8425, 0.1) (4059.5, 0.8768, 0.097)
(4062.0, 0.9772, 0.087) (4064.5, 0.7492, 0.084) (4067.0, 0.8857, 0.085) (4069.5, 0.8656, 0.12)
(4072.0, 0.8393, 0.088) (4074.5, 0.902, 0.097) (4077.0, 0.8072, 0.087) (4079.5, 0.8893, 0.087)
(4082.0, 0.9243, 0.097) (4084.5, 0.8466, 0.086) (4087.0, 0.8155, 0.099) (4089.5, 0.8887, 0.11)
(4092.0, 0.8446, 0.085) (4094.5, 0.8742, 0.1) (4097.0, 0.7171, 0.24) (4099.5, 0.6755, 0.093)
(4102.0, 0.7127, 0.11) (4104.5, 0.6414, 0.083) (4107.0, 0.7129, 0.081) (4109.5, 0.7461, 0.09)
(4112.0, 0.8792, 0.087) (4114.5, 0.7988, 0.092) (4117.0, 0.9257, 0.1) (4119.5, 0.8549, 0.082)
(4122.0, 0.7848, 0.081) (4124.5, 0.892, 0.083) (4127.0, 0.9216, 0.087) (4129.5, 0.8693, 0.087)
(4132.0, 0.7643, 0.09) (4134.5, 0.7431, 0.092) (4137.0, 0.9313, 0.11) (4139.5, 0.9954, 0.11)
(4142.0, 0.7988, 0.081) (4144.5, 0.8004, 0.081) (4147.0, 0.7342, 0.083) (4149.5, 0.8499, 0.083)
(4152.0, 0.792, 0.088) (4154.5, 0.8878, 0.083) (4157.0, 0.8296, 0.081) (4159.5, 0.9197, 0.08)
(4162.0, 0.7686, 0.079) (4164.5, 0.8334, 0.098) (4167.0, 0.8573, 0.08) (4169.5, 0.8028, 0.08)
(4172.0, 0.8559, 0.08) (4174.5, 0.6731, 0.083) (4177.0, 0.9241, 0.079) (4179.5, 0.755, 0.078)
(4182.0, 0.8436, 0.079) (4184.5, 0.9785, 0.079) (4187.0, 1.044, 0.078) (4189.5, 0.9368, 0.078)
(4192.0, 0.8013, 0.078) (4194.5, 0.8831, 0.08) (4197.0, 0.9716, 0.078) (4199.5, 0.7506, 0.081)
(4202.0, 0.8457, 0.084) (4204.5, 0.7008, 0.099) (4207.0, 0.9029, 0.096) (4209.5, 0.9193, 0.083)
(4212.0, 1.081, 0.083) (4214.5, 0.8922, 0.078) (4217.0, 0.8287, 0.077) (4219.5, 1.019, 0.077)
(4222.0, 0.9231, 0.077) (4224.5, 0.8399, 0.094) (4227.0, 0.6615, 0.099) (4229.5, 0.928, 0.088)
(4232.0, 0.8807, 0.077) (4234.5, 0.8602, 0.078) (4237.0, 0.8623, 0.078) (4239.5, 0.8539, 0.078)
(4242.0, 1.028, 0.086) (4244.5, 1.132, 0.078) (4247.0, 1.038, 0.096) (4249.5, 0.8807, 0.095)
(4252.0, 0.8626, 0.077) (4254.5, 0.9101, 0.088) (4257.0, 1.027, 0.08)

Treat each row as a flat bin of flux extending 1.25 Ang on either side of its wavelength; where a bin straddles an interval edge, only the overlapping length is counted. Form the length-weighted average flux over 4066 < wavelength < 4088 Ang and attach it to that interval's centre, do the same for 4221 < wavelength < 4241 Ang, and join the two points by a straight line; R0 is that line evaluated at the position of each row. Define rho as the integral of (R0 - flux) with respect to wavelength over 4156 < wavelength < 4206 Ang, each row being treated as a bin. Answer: 0.36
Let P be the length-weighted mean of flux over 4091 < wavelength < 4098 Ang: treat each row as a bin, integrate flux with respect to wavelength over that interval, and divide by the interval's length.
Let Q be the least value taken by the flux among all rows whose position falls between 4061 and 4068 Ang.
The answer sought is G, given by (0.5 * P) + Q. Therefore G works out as 1.16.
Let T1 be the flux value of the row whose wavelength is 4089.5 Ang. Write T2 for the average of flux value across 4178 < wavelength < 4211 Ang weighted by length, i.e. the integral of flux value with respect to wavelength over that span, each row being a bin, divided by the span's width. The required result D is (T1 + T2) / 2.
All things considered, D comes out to 0.88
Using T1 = 0.8887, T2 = 0.87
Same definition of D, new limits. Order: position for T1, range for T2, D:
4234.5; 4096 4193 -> 0.84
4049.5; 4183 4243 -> 0.89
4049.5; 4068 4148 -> 0.86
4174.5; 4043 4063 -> 0.76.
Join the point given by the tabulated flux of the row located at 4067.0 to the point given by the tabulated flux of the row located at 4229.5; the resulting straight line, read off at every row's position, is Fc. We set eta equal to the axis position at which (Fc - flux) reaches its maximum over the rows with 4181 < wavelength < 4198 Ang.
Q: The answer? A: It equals 4192.0 Ang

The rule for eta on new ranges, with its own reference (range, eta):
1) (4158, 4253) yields 4227.0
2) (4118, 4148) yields 4147.0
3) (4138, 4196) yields 4174.5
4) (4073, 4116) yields 4104.5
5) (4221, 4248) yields 4227.0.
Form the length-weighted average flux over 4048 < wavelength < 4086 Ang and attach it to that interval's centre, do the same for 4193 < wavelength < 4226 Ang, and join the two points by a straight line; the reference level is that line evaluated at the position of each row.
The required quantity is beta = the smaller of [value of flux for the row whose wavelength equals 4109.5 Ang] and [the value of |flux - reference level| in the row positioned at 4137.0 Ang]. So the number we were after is 0.06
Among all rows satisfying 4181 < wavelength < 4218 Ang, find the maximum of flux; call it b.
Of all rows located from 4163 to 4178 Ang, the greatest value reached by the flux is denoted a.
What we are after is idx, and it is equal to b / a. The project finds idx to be 1.17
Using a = 0.9241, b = 1.081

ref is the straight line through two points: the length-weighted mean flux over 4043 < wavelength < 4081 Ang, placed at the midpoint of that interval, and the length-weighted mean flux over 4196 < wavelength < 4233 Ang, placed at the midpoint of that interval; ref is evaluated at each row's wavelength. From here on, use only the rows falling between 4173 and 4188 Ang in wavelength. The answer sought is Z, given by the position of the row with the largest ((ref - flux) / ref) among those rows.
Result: 4174.5 Ang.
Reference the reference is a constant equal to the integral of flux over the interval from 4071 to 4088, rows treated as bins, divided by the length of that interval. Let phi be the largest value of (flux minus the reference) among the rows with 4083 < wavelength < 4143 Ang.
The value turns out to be 0.13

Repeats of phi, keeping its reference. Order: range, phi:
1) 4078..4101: 0.06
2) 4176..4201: 0.18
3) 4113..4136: 0.06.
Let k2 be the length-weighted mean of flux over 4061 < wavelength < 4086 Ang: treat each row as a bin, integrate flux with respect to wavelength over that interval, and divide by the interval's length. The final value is 0.87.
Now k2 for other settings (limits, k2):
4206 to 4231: 0.90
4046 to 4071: 0.85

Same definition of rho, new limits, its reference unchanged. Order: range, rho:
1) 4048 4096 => 0.55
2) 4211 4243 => -1.33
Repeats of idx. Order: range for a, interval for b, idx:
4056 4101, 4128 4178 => 1.02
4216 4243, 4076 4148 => 0.97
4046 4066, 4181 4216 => 1.11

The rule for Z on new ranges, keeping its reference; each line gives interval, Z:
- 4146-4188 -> 4174.5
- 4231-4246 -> 4239.5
